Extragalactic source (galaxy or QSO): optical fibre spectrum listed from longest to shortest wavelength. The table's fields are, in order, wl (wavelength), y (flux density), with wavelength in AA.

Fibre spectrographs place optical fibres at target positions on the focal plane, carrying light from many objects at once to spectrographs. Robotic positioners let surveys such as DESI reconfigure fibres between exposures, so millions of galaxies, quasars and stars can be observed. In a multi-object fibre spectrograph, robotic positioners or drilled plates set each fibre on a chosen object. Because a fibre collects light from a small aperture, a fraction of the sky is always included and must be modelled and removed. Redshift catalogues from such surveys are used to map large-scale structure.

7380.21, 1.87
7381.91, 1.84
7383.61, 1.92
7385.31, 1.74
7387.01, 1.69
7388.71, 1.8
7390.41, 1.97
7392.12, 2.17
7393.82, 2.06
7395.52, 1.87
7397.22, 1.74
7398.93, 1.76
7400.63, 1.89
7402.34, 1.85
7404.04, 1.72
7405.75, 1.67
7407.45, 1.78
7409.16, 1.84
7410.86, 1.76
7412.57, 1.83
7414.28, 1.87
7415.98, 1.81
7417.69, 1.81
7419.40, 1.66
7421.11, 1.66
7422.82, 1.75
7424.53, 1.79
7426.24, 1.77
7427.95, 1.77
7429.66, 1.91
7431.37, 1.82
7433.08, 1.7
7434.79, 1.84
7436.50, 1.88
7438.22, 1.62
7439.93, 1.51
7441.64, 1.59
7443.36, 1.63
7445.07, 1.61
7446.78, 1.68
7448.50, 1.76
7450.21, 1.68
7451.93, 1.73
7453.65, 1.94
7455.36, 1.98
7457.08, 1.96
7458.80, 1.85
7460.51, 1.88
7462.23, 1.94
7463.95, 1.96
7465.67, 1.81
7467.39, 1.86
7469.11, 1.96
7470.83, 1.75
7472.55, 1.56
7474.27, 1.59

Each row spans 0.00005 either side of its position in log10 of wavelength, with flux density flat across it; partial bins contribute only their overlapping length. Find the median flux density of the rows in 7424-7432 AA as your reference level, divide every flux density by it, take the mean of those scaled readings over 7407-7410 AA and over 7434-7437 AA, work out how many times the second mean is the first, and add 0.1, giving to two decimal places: 1.13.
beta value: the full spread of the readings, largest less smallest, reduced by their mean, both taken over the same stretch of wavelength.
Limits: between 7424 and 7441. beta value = -1.36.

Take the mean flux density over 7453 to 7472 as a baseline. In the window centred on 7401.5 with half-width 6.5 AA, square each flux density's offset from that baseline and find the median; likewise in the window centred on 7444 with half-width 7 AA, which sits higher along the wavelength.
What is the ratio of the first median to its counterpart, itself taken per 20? 0.01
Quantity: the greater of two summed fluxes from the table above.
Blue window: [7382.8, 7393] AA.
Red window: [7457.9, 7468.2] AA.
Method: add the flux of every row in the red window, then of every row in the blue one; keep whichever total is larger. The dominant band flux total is 11.3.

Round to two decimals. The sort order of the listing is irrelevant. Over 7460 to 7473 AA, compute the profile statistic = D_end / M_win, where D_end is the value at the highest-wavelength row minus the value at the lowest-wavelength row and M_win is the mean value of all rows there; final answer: -0.17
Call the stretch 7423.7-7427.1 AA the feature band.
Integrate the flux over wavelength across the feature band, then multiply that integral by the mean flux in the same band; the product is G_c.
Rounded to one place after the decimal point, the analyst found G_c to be 10.8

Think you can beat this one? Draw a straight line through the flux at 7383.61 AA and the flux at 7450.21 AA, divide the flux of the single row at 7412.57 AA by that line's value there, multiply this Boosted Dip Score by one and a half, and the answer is 1.51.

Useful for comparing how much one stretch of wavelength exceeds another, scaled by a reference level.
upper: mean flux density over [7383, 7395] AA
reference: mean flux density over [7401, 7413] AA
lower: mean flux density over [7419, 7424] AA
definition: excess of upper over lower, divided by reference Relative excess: 0.12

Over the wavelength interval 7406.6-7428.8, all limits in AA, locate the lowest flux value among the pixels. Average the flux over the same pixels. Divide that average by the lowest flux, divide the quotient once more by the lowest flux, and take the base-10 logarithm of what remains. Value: -0.19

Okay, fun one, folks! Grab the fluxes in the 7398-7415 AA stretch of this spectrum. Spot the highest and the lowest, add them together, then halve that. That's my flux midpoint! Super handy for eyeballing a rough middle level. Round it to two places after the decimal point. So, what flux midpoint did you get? 1.78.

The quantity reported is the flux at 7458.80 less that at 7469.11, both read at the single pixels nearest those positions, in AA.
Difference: -0.11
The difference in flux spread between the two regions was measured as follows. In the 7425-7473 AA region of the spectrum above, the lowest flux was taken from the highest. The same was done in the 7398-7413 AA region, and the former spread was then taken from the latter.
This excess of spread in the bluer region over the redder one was -0.25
